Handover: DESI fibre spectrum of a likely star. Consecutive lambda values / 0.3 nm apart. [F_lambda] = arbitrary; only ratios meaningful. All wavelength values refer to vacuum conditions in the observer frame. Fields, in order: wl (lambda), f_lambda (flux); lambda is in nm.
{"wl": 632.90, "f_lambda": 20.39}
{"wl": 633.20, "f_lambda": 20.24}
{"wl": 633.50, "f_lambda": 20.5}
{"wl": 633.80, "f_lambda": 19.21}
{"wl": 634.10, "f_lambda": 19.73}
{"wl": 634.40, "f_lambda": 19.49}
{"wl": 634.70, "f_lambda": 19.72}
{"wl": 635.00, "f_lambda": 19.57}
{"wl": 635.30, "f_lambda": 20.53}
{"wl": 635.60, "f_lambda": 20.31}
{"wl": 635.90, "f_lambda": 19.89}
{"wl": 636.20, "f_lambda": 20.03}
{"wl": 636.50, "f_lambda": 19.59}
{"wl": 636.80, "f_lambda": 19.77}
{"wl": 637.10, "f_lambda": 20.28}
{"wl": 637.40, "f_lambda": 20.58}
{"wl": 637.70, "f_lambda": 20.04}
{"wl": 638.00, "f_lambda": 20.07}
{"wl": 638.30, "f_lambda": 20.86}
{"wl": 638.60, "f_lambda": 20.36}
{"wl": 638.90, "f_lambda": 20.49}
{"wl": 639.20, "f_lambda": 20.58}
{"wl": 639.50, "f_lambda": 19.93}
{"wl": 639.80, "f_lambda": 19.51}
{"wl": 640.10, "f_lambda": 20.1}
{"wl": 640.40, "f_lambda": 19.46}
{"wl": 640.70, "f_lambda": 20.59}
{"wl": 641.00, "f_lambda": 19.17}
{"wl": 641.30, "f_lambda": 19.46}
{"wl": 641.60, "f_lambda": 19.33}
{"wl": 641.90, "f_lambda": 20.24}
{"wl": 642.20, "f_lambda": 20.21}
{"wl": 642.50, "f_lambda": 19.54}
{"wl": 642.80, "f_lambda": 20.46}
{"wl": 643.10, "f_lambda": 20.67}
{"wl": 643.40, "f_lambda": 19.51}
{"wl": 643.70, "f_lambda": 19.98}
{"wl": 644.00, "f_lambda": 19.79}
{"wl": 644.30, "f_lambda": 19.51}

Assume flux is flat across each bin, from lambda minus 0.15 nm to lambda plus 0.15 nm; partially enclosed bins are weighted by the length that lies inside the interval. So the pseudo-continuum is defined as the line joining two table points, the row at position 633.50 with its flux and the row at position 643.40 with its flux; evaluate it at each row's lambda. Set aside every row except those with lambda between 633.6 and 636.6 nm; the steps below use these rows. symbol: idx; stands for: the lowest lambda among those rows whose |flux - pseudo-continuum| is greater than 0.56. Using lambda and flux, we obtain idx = 633.80 nm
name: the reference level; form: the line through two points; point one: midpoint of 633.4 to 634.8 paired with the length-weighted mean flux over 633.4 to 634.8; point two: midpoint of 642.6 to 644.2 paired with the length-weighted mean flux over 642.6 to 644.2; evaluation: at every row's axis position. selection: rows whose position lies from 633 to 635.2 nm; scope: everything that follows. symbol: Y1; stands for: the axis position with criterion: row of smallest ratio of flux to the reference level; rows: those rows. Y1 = 633.80 nm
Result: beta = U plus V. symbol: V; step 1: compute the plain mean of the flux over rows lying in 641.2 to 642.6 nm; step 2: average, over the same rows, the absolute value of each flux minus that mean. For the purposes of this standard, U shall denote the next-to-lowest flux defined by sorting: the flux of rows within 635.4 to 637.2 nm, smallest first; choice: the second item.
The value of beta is 20.1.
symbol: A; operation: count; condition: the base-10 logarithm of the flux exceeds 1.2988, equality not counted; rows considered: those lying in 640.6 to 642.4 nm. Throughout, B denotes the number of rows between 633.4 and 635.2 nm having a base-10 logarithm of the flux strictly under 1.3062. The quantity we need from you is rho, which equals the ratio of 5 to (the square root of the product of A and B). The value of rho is 1.29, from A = 3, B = 5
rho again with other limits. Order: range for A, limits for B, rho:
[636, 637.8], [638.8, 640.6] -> 1.25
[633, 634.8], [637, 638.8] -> 2.50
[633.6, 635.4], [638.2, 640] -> 3.54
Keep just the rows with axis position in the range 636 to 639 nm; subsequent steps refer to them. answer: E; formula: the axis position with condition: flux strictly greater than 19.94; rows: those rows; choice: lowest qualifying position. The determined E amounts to 636.20 nm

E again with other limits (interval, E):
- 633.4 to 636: 633.50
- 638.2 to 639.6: 638.30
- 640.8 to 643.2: 641.90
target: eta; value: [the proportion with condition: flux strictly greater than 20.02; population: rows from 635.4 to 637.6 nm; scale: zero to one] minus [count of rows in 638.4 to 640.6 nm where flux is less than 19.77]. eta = -1.4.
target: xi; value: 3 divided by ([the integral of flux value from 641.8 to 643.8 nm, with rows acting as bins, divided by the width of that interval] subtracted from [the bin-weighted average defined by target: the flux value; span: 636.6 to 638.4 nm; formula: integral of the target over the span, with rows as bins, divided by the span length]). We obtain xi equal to 21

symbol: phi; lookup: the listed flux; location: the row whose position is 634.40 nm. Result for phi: 19.49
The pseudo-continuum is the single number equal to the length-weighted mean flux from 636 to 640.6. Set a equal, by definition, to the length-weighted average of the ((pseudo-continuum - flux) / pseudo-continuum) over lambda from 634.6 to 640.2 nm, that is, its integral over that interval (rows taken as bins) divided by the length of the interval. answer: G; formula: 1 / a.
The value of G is -2804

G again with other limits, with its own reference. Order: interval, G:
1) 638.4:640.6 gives 947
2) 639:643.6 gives 107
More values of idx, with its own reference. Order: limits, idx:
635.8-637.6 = 636.50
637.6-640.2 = 638.30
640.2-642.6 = 640.70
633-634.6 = 633.80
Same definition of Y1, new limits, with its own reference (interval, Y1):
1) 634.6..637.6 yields 636.50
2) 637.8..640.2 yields 639.80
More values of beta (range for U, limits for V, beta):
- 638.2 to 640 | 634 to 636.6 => 20.2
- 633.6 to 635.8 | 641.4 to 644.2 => 19.9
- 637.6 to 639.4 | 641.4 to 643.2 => 20.5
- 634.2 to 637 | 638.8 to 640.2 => 19.9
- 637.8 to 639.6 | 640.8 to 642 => 20.4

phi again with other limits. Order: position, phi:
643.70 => 19.98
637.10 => 20.28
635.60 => 20.31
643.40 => 19.51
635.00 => 19.57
